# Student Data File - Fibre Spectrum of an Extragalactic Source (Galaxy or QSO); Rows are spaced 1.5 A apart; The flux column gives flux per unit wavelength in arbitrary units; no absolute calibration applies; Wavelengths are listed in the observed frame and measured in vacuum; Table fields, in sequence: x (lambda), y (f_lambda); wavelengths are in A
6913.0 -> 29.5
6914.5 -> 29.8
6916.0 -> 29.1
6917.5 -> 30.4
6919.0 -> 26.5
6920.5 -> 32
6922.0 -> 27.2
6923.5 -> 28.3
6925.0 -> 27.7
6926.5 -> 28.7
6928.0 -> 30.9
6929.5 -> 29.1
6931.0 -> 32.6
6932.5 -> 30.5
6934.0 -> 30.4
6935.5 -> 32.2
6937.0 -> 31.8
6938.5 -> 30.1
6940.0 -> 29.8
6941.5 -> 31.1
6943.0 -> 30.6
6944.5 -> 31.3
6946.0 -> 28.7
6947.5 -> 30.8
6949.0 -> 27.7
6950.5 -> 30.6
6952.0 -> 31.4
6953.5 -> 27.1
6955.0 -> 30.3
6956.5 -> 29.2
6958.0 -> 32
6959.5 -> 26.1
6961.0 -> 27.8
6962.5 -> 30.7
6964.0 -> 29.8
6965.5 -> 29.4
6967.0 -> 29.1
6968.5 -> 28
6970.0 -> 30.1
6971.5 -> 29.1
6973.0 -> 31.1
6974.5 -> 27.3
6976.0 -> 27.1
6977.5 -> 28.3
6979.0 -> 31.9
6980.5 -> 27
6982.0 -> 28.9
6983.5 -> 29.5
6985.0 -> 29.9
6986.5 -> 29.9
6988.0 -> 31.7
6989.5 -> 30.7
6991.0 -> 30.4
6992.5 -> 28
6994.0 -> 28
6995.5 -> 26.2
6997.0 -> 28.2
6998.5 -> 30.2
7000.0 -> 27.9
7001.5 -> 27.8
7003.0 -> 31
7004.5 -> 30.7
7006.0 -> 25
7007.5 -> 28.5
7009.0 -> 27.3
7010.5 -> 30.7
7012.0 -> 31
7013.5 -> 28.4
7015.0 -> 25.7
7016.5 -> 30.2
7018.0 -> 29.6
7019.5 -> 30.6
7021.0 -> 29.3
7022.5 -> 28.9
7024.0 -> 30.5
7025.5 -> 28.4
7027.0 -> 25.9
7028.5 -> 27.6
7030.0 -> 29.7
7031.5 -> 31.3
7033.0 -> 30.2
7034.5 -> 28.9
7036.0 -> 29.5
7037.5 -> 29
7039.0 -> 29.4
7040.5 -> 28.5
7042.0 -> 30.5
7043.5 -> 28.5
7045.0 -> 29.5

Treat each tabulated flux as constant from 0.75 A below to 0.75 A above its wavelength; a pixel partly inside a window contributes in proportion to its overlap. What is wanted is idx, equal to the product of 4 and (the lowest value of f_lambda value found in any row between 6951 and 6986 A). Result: 104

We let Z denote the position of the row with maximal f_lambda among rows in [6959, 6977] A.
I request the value 6973.0 A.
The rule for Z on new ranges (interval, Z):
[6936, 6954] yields 6937.0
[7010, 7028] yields 7012.0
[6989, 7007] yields 7003.0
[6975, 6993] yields 6979.0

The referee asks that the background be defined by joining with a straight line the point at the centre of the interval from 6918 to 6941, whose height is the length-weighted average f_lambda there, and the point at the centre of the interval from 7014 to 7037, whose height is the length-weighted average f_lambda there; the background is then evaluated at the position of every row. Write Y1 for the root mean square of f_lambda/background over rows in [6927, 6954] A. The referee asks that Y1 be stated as 1.02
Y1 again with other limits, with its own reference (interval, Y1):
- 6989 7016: 0.98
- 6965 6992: 1.00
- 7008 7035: 1.00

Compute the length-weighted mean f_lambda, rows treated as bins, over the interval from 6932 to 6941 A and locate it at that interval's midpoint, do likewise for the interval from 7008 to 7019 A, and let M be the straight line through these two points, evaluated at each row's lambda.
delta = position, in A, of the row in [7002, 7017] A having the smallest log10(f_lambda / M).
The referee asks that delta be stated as 7006.0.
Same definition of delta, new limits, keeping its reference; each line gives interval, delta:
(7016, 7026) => 7025.5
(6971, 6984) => 6980.5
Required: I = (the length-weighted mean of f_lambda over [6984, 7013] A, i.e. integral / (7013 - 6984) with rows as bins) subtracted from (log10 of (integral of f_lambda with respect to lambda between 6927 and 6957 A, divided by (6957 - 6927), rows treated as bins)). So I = -27.6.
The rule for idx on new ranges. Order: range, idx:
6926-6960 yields 104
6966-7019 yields 100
